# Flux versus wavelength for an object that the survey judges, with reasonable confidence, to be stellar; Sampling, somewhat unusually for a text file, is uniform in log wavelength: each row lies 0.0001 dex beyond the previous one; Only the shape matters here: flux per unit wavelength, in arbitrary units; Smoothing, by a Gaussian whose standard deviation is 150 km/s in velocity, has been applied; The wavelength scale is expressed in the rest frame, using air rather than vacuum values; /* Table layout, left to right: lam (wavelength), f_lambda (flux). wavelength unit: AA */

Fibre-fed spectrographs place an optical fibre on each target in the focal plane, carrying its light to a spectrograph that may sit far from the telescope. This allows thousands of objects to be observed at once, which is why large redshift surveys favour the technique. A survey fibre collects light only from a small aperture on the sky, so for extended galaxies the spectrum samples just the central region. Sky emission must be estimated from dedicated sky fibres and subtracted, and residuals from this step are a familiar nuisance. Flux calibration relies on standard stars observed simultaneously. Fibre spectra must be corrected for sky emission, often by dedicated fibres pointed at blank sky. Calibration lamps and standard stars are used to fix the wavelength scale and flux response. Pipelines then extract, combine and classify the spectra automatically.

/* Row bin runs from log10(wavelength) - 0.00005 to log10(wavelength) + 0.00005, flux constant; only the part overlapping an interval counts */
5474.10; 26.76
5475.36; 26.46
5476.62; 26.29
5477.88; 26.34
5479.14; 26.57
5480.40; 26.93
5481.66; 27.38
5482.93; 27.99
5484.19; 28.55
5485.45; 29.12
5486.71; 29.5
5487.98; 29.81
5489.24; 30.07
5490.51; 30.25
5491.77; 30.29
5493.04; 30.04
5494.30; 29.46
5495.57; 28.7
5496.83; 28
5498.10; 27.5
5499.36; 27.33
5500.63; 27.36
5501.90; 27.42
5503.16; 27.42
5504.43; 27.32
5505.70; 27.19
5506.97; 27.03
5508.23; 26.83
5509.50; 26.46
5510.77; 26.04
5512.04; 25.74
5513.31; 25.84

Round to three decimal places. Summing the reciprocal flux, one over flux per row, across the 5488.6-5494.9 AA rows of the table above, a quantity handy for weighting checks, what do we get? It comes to 0.167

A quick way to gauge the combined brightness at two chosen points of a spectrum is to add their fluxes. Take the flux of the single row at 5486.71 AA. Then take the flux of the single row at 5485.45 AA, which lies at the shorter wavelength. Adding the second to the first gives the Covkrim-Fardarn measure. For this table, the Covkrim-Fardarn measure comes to 58.6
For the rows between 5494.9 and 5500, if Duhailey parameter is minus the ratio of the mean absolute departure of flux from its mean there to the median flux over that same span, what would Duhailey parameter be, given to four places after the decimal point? -0.0168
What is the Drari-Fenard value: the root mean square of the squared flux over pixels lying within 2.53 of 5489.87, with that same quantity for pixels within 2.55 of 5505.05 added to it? 1648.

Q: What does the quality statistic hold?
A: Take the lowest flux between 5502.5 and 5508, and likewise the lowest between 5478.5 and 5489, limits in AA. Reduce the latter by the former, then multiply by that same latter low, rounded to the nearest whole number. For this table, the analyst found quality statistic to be -12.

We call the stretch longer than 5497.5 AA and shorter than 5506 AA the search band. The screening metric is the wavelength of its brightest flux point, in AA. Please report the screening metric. 5498.10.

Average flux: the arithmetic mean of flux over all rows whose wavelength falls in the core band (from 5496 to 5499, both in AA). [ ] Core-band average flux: 27.8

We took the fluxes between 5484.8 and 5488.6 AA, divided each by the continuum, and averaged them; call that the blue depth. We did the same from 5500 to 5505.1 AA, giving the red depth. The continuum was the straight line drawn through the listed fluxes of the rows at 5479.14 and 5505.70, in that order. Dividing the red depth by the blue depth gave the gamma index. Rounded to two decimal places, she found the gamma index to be 0.92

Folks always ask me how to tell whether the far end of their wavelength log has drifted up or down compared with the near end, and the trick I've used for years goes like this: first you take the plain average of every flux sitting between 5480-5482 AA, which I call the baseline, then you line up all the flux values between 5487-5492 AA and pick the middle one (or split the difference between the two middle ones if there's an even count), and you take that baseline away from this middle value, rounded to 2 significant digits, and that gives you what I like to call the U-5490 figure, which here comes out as 3.0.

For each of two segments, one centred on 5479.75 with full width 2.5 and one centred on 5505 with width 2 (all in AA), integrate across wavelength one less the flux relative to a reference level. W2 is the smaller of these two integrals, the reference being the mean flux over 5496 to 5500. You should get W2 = 0.03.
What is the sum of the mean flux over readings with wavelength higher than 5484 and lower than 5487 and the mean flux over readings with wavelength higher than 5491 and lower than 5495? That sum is 59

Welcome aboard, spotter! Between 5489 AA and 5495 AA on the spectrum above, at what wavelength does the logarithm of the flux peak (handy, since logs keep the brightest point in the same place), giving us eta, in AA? 5491.77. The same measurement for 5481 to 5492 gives 5491.77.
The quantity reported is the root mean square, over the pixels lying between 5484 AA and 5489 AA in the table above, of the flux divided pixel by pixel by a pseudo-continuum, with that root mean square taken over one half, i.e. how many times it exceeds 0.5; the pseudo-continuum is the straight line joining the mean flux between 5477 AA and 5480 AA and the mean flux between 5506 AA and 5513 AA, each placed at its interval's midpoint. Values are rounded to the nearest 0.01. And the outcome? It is 2.21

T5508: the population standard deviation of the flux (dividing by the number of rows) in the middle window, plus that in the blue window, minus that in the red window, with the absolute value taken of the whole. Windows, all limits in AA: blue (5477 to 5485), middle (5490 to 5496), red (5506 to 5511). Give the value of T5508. 1.0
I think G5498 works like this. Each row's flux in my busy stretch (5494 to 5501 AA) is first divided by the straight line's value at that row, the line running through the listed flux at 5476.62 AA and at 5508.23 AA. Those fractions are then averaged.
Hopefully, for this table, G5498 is 1.05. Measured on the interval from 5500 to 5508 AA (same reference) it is 1.02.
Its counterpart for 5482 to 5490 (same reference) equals 1.10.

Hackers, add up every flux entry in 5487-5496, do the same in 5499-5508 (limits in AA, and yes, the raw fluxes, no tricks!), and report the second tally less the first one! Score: -18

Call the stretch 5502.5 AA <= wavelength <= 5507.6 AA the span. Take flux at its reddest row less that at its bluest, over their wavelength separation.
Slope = -0.10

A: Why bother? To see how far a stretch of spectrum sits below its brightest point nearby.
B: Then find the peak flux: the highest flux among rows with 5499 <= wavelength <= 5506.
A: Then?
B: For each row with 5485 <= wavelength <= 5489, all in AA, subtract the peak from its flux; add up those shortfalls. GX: 6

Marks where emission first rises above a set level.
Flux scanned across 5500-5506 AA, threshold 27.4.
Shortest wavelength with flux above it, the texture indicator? 5501.90 AA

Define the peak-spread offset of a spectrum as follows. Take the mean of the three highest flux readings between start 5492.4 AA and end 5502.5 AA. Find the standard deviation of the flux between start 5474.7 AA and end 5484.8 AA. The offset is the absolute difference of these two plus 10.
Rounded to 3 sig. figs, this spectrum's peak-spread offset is 38.6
